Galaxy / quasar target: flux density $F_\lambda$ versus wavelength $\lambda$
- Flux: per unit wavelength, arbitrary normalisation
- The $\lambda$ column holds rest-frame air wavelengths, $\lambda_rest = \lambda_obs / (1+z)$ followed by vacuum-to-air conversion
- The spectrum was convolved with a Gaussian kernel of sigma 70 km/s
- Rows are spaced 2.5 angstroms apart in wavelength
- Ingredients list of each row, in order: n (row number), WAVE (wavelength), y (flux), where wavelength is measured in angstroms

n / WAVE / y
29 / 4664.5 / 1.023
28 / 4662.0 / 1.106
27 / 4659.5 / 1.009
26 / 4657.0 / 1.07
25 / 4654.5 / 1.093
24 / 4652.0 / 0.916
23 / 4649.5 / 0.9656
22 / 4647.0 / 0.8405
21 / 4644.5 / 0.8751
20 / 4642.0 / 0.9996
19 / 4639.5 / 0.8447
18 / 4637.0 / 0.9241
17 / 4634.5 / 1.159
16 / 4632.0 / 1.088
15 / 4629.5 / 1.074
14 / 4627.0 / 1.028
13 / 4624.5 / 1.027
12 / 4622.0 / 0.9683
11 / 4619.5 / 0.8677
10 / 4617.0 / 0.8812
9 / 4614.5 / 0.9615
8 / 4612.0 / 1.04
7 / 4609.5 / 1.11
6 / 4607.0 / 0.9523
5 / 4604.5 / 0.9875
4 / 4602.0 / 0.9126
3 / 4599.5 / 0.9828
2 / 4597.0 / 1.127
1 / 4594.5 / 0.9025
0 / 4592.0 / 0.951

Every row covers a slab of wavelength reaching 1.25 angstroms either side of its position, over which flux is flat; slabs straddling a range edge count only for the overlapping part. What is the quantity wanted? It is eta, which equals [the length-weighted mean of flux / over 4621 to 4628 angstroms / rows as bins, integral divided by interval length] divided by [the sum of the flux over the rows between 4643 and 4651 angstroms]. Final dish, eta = 0.376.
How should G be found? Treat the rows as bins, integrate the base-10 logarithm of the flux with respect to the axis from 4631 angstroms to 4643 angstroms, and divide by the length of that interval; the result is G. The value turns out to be 0.00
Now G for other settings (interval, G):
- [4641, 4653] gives -0.04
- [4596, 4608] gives -0.01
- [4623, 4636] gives 0.03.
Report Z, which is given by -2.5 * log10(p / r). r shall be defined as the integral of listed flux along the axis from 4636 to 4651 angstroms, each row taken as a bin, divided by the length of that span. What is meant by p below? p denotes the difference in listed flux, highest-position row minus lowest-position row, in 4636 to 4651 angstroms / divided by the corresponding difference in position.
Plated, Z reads 6.1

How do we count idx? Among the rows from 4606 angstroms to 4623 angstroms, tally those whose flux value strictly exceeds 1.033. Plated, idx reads 2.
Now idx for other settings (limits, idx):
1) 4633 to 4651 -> 1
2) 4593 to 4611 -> 2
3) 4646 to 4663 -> 3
